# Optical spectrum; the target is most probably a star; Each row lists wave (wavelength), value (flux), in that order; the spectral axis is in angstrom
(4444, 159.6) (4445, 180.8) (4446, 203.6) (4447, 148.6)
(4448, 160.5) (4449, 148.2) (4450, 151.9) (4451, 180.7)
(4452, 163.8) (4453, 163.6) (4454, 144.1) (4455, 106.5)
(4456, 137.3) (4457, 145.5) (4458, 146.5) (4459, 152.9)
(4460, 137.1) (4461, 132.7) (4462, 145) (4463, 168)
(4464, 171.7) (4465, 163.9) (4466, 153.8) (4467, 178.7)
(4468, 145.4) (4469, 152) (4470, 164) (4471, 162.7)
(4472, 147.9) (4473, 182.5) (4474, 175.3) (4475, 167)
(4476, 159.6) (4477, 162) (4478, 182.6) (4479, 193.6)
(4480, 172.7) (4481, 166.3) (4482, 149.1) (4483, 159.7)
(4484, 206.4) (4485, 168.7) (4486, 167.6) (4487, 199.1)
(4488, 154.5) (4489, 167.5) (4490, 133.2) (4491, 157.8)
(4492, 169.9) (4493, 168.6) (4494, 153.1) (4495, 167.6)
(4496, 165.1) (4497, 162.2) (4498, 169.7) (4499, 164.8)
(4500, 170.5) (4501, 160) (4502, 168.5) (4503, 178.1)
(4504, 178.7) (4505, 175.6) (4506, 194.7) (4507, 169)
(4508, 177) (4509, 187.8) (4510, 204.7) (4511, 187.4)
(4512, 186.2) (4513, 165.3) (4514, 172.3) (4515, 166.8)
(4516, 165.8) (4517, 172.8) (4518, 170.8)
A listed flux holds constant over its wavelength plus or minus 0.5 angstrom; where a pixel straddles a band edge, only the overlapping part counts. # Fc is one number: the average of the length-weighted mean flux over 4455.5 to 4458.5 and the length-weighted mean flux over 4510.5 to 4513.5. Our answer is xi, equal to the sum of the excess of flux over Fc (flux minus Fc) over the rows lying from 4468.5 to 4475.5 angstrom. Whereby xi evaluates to 22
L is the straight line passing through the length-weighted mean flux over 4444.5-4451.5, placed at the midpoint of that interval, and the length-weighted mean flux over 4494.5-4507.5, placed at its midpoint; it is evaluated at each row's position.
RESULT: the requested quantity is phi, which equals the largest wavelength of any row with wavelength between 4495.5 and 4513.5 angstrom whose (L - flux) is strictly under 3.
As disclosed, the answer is 4512 angstrom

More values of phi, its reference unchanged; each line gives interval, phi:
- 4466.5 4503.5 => 4503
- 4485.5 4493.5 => 4493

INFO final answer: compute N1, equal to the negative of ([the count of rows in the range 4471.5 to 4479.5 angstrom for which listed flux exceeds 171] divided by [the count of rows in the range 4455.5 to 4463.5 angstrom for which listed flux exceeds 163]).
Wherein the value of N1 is -4.0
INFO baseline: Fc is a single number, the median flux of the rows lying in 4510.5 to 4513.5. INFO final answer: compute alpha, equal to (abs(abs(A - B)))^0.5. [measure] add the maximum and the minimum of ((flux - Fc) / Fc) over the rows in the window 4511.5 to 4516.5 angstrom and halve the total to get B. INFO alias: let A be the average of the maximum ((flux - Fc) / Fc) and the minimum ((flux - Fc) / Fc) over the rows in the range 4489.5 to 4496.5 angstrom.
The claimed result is 0.36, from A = -0.186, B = -0.06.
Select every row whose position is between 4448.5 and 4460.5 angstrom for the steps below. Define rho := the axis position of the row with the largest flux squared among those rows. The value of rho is 4451 angstrom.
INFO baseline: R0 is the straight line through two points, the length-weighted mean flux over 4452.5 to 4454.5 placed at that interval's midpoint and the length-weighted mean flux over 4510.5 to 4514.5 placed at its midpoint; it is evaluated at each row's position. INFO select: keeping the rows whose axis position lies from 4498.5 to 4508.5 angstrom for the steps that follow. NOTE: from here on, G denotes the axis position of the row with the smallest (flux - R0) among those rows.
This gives 4501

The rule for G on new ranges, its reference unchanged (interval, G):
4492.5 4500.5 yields 4494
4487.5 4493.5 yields 4490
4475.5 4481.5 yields 4476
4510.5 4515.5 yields 4513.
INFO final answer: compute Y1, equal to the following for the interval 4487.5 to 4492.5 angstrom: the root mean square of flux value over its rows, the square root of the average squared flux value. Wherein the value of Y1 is 157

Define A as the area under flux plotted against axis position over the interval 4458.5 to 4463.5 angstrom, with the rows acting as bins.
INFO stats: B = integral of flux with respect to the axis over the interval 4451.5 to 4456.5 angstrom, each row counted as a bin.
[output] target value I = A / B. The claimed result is 1.03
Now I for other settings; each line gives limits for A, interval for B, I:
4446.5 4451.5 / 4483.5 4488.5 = 0.88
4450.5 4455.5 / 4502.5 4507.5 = 0.85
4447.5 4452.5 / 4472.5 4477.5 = 0.95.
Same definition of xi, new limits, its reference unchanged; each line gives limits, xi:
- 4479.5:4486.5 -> 61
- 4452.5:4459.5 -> -133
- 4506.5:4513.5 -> 148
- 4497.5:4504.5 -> 61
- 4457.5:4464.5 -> -76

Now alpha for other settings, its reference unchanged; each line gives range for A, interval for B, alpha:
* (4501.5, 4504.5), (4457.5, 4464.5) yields 0.34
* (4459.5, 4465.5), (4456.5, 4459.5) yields 0.13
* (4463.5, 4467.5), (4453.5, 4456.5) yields 0.47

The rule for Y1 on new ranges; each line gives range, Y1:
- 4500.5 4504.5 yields 171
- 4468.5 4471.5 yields 160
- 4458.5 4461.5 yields 141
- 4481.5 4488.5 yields 173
